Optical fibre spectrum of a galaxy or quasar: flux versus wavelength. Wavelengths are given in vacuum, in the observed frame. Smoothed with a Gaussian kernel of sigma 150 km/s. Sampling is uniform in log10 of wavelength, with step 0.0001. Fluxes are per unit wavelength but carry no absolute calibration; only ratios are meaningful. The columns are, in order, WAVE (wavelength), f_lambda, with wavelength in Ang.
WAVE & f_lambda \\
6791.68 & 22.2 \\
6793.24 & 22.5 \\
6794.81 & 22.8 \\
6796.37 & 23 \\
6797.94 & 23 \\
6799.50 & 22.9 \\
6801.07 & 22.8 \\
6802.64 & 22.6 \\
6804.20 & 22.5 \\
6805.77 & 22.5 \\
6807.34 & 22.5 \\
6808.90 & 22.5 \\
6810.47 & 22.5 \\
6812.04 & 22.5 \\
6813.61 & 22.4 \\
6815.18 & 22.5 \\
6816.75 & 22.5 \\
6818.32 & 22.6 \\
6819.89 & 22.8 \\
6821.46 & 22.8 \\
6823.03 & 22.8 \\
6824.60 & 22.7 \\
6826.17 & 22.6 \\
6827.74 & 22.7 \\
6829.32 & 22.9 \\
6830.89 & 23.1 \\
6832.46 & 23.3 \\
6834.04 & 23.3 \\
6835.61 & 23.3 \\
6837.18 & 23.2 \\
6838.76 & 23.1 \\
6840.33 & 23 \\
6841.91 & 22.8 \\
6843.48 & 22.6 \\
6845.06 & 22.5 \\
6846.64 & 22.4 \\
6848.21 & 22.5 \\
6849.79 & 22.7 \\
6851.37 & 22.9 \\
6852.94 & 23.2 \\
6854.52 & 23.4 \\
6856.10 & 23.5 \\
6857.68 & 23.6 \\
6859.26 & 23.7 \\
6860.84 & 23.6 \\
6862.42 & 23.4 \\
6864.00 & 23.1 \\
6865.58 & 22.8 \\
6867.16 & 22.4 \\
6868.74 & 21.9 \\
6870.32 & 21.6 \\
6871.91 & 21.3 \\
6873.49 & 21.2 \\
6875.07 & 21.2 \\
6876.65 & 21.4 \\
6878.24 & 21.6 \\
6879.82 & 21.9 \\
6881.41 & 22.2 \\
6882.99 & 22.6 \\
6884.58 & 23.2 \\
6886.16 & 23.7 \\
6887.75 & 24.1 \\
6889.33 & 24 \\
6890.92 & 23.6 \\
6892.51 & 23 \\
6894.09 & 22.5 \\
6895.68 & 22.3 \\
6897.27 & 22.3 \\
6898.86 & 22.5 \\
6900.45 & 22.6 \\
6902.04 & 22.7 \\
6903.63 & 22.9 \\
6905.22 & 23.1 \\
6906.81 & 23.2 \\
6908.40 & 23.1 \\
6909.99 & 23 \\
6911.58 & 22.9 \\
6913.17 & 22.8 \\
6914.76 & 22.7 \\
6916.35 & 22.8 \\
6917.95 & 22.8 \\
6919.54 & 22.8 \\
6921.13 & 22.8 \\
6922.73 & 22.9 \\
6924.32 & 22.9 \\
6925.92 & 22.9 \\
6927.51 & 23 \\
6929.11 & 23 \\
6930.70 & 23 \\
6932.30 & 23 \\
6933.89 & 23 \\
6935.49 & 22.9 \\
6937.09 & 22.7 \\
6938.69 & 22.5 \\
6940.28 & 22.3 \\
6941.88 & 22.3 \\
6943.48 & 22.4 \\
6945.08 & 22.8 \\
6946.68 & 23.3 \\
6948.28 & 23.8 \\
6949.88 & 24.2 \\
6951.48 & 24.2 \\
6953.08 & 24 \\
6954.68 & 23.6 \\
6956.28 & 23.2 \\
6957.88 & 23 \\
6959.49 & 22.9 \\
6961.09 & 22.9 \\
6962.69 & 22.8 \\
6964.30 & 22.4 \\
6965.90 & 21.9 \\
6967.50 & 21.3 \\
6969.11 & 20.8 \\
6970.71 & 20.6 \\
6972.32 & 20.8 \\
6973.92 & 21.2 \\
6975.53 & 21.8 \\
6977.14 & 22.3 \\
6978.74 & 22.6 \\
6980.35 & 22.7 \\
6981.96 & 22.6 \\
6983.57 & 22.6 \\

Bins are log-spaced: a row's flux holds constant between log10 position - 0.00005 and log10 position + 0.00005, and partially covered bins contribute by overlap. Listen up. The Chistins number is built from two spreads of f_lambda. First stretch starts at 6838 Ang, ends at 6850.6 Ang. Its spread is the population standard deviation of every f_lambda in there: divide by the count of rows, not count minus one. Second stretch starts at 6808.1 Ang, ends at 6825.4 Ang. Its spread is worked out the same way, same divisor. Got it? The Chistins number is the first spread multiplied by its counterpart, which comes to 0.03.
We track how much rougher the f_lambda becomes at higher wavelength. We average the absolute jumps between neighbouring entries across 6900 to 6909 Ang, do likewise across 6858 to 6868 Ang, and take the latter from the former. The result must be -0.12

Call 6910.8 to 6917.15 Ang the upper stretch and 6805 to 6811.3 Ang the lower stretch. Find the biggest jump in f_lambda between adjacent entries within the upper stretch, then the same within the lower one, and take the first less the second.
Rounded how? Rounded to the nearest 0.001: 0.100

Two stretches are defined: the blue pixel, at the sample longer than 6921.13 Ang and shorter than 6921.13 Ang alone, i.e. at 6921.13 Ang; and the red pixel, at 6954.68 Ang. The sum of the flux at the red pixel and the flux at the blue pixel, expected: 46.4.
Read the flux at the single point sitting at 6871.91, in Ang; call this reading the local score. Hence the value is 21.3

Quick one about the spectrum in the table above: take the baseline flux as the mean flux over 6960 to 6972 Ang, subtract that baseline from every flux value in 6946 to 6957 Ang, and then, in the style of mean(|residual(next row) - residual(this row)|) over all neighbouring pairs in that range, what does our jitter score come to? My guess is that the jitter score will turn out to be 0.3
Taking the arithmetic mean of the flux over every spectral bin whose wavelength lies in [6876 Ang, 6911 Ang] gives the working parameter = 22.80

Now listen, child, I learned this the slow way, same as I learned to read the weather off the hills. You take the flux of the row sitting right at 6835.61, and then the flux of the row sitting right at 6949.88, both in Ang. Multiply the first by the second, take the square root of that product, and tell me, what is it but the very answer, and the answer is 23.7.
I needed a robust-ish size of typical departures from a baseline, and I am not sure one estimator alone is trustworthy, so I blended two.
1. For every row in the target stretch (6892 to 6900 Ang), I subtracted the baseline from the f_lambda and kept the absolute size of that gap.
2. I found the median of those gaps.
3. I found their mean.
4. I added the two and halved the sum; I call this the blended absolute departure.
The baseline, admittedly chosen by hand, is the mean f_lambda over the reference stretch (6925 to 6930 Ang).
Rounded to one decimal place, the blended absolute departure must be 0.5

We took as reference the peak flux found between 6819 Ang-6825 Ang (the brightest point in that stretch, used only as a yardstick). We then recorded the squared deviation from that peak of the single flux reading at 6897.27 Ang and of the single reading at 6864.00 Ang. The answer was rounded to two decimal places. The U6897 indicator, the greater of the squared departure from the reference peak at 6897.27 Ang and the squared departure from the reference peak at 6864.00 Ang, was 0.25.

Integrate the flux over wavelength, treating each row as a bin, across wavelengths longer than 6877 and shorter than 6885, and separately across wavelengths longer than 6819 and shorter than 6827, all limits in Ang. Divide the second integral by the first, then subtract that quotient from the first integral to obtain 176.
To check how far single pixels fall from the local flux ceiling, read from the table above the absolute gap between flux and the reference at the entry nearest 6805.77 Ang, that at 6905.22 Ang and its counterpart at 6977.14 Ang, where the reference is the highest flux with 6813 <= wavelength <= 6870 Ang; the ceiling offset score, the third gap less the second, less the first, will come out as -0.4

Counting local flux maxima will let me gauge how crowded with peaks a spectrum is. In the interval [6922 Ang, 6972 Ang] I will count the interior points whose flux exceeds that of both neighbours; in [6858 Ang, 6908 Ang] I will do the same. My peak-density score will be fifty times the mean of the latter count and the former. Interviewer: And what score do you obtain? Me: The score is 25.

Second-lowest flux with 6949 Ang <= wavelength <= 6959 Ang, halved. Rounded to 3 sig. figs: 11.6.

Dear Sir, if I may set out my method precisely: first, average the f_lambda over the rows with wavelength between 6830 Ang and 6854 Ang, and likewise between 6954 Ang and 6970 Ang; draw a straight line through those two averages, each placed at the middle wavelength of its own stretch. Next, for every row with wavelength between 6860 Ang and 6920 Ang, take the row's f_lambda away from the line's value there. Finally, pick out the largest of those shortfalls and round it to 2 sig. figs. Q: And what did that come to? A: 1.6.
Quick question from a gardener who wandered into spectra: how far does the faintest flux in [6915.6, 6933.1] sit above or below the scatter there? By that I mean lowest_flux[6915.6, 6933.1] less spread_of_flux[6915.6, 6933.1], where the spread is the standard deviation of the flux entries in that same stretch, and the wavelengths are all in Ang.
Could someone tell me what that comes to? 22.7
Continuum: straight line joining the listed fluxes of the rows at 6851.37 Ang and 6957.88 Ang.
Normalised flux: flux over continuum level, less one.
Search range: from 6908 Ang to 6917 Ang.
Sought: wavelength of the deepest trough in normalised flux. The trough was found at 6914.76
